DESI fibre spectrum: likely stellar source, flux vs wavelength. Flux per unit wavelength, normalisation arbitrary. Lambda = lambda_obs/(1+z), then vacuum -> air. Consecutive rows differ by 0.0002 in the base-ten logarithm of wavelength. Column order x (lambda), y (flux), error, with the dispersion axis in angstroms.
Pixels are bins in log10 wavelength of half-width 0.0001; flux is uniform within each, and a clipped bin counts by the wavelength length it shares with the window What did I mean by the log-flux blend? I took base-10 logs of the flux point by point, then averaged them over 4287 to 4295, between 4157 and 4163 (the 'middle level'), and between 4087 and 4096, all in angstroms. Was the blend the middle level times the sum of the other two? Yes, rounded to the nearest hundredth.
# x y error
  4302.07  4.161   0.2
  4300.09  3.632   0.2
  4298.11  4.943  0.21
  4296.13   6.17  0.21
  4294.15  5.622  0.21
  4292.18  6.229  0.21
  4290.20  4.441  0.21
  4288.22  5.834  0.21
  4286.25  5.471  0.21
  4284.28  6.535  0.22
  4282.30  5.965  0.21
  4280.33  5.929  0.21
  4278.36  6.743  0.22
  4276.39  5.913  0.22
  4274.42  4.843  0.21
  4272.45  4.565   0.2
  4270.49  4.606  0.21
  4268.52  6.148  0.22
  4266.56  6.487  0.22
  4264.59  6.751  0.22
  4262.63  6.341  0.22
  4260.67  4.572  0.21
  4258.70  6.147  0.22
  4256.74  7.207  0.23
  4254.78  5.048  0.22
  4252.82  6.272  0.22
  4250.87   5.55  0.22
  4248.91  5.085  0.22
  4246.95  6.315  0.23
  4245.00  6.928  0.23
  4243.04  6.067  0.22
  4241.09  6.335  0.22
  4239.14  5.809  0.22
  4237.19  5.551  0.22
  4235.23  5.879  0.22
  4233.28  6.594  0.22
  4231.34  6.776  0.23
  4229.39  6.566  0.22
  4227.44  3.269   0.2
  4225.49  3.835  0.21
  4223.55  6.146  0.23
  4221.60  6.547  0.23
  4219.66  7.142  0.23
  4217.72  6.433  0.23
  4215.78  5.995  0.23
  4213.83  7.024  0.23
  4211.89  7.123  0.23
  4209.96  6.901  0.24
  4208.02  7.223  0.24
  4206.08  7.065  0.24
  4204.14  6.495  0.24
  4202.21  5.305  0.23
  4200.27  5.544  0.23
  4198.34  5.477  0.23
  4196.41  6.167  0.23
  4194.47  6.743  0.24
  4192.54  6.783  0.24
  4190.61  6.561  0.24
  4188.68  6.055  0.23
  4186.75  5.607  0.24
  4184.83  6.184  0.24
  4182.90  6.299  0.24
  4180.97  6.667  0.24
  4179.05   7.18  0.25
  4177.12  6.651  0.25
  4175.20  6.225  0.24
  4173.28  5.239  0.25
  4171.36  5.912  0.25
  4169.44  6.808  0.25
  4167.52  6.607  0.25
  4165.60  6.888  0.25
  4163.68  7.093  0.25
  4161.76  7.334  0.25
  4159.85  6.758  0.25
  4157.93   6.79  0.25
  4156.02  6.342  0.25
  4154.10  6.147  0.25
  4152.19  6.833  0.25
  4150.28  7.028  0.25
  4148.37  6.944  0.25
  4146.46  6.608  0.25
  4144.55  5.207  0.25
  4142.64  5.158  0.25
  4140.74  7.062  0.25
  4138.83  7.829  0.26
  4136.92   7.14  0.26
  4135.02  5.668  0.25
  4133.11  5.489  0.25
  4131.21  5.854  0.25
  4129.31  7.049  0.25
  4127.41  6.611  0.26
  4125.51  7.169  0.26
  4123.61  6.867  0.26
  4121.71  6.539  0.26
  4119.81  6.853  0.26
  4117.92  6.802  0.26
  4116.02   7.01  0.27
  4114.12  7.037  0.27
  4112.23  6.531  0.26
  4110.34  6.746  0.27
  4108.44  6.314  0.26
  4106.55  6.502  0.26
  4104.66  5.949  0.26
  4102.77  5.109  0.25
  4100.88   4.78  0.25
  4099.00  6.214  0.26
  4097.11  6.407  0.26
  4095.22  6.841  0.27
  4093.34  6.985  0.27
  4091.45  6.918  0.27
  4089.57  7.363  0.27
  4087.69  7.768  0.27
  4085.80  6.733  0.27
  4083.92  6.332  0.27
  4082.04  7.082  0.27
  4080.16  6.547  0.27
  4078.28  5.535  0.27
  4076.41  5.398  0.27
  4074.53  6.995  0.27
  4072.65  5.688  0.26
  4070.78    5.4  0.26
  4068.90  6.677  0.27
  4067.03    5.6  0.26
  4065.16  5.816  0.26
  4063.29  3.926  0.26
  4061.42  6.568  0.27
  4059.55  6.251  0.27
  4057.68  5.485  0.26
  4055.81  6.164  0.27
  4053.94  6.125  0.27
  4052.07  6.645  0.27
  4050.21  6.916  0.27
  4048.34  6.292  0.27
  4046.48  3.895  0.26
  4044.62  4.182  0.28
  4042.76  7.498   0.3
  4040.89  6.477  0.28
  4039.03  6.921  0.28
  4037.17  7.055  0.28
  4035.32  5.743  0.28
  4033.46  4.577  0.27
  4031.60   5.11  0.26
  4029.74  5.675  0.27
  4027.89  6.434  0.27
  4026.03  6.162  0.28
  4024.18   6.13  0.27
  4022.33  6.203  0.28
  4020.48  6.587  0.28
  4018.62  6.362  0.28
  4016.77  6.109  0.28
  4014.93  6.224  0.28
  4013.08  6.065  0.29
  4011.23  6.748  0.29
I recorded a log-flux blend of 1.34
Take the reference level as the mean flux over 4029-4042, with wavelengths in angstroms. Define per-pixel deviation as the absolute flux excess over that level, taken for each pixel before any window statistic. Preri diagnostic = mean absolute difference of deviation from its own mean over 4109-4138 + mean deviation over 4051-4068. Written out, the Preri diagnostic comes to 0.83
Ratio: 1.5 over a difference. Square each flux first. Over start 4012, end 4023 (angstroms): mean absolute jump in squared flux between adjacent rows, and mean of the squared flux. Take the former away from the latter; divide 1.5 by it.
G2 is 0.041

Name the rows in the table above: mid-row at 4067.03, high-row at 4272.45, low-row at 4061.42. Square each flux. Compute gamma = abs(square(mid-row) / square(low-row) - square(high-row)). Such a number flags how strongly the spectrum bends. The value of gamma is 20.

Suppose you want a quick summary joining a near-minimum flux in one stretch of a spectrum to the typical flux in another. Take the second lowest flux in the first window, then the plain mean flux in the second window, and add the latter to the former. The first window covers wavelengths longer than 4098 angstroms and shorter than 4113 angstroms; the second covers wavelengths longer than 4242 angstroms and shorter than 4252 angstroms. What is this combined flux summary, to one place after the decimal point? 11.1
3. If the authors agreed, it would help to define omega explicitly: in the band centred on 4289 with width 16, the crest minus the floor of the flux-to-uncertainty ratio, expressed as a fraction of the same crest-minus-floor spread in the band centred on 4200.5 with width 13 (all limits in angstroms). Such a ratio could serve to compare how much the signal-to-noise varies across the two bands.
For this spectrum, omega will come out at 1.3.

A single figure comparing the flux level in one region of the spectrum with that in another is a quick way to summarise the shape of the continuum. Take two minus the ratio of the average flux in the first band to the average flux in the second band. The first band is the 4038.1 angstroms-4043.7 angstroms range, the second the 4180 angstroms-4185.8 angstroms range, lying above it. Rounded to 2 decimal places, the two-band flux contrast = 0.91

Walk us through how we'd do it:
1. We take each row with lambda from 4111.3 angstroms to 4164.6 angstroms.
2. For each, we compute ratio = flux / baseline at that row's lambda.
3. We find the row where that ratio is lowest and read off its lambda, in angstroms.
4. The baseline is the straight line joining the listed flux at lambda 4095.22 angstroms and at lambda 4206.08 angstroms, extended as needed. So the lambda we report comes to 4142.64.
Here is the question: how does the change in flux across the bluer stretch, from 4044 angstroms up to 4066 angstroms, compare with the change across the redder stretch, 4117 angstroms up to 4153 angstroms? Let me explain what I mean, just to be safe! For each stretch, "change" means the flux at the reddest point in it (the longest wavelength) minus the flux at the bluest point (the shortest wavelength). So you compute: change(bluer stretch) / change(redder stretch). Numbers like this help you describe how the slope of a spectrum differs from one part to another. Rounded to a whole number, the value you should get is 53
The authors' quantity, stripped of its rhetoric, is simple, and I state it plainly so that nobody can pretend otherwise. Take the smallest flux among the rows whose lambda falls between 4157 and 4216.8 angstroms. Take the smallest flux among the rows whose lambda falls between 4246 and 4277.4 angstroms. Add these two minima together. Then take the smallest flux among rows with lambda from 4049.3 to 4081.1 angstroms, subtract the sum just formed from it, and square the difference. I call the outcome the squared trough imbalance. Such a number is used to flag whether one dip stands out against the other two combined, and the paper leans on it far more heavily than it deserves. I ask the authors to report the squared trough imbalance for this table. 35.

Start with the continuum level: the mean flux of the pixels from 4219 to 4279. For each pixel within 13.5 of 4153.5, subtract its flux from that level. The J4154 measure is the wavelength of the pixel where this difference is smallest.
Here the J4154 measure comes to 4161.76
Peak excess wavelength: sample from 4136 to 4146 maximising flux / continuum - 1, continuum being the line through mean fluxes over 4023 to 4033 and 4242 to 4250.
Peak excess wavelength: 4138.83 angstroms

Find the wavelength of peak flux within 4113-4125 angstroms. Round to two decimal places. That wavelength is 4114.12 angstroms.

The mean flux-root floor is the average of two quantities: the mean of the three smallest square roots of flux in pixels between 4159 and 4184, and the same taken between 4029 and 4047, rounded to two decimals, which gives 2.23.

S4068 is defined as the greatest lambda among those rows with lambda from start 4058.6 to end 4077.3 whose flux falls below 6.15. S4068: 4076.41 angstroms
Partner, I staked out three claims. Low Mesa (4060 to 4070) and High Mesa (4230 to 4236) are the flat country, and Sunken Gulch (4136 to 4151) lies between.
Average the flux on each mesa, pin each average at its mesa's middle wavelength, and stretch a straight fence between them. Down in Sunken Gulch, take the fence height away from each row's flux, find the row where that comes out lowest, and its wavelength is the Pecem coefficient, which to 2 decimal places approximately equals 4142.64 angstroms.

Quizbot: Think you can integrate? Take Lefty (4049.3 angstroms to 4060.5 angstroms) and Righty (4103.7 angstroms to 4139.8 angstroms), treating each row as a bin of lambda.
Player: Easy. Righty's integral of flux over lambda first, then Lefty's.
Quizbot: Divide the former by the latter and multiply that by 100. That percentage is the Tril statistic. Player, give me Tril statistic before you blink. 341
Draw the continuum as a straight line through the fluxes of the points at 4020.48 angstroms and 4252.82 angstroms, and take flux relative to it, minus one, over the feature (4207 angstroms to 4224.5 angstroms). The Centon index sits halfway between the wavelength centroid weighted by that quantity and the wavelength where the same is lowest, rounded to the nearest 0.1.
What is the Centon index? 4214.2 angstroms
